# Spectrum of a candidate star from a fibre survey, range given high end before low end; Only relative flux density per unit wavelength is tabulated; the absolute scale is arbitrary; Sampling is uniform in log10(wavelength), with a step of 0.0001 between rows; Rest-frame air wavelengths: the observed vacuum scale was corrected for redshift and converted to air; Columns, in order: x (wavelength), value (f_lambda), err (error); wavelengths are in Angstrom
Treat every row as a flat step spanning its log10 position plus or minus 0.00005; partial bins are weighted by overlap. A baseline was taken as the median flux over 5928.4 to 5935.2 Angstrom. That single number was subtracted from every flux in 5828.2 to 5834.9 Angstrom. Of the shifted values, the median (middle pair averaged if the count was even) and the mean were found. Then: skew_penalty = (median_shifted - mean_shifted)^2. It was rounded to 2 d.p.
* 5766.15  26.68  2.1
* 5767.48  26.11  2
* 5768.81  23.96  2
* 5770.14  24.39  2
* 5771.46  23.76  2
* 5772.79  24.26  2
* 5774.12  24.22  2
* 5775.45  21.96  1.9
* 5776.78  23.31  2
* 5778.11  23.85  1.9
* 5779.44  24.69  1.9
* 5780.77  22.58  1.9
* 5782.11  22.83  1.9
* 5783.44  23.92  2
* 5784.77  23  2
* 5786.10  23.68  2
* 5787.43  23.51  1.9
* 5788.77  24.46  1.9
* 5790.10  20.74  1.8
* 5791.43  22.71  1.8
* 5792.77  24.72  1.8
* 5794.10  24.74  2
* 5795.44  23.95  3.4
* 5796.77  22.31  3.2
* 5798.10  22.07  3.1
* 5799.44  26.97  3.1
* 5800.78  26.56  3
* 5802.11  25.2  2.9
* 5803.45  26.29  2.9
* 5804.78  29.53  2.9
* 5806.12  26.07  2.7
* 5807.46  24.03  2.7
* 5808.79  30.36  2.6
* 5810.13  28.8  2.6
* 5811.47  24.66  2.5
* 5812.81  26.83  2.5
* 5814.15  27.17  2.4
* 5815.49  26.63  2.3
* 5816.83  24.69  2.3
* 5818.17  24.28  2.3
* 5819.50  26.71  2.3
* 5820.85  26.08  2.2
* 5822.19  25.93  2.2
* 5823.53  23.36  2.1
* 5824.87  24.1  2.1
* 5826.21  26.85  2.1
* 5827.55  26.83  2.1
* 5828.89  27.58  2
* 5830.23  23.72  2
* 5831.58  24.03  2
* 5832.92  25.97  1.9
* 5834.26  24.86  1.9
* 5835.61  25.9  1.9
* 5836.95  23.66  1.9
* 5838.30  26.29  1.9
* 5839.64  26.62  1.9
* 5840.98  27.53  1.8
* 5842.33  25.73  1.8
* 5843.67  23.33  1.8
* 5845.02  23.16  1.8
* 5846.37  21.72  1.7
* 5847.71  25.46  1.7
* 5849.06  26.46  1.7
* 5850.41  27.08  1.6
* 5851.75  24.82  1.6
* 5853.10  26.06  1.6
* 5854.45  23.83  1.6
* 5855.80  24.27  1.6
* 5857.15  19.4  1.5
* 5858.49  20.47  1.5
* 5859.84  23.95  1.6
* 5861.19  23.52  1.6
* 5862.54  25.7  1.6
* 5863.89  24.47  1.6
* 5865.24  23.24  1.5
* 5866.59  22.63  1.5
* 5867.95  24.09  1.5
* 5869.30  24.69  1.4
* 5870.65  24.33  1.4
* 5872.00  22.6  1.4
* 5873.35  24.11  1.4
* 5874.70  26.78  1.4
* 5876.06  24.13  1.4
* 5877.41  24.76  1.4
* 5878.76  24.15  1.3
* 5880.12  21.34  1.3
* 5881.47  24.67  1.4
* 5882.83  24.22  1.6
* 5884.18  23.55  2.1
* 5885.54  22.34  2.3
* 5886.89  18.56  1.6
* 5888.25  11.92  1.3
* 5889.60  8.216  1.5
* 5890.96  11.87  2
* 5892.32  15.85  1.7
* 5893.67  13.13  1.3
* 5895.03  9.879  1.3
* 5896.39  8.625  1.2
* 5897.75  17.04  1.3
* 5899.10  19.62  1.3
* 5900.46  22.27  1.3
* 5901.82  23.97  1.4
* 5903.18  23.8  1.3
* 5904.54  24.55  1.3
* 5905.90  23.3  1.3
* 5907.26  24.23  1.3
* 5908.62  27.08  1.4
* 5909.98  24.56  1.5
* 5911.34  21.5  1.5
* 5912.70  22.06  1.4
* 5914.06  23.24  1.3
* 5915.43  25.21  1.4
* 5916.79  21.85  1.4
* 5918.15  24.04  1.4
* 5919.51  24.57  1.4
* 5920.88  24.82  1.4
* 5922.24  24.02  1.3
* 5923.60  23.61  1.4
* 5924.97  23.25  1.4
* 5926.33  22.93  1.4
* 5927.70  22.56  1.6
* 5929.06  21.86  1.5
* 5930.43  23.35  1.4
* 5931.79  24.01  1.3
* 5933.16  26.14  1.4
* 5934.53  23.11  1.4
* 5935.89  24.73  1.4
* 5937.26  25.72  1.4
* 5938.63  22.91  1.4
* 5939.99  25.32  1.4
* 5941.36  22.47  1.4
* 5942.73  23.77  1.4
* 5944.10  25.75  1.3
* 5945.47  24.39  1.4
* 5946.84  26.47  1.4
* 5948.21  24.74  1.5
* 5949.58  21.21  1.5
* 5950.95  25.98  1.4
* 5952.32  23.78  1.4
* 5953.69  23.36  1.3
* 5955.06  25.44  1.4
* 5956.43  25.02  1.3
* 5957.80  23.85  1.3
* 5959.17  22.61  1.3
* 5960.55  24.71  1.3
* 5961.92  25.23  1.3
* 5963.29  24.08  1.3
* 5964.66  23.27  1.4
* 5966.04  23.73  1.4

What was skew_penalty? 0.14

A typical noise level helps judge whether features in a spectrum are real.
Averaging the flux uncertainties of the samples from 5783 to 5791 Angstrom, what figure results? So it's 1.93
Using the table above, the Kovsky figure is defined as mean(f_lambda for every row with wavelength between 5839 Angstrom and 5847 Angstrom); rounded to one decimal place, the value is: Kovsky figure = 24.7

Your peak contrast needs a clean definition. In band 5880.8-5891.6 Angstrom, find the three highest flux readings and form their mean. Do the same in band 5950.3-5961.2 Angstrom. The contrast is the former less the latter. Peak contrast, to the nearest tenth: -1.3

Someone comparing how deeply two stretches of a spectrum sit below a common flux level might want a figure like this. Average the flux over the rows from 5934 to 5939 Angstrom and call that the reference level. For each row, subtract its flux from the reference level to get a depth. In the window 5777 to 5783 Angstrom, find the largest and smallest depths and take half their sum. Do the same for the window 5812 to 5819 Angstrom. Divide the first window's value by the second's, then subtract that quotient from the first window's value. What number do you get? 1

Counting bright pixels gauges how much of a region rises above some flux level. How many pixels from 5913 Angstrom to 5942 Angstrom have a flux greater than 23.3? 12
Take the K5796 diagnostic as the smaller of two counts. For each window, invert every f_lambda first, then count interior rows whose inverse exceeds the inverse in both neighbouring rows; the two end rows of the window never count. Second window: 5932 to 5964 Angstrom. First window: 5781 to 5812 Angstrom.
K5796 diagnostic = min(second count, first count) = 6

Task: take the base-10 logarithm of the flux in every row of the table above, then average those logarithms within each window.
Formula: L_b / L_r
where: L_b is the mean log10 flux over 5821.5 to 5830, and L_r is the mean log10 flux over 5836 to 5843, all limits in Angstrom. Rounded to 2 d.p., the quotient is 1.00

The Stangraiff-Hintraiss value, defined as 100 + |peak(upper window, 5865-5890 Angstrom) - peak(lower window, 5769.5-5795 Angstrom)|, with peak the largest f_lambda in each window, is 102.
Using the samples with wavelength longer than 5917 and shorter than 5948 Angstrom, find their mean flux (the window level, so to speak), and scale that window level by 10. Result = 241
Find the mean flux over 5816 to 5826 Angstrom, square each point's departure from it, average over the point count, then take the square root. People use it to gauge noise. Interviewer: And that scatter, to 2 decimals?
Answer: 1.14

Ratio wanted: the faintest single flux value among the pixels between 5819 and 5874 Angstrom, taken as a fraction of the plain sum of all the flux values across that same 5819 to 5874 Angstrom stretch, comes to 0.02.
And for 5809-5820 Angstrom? 0.12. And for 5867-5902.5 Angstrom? 0.02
